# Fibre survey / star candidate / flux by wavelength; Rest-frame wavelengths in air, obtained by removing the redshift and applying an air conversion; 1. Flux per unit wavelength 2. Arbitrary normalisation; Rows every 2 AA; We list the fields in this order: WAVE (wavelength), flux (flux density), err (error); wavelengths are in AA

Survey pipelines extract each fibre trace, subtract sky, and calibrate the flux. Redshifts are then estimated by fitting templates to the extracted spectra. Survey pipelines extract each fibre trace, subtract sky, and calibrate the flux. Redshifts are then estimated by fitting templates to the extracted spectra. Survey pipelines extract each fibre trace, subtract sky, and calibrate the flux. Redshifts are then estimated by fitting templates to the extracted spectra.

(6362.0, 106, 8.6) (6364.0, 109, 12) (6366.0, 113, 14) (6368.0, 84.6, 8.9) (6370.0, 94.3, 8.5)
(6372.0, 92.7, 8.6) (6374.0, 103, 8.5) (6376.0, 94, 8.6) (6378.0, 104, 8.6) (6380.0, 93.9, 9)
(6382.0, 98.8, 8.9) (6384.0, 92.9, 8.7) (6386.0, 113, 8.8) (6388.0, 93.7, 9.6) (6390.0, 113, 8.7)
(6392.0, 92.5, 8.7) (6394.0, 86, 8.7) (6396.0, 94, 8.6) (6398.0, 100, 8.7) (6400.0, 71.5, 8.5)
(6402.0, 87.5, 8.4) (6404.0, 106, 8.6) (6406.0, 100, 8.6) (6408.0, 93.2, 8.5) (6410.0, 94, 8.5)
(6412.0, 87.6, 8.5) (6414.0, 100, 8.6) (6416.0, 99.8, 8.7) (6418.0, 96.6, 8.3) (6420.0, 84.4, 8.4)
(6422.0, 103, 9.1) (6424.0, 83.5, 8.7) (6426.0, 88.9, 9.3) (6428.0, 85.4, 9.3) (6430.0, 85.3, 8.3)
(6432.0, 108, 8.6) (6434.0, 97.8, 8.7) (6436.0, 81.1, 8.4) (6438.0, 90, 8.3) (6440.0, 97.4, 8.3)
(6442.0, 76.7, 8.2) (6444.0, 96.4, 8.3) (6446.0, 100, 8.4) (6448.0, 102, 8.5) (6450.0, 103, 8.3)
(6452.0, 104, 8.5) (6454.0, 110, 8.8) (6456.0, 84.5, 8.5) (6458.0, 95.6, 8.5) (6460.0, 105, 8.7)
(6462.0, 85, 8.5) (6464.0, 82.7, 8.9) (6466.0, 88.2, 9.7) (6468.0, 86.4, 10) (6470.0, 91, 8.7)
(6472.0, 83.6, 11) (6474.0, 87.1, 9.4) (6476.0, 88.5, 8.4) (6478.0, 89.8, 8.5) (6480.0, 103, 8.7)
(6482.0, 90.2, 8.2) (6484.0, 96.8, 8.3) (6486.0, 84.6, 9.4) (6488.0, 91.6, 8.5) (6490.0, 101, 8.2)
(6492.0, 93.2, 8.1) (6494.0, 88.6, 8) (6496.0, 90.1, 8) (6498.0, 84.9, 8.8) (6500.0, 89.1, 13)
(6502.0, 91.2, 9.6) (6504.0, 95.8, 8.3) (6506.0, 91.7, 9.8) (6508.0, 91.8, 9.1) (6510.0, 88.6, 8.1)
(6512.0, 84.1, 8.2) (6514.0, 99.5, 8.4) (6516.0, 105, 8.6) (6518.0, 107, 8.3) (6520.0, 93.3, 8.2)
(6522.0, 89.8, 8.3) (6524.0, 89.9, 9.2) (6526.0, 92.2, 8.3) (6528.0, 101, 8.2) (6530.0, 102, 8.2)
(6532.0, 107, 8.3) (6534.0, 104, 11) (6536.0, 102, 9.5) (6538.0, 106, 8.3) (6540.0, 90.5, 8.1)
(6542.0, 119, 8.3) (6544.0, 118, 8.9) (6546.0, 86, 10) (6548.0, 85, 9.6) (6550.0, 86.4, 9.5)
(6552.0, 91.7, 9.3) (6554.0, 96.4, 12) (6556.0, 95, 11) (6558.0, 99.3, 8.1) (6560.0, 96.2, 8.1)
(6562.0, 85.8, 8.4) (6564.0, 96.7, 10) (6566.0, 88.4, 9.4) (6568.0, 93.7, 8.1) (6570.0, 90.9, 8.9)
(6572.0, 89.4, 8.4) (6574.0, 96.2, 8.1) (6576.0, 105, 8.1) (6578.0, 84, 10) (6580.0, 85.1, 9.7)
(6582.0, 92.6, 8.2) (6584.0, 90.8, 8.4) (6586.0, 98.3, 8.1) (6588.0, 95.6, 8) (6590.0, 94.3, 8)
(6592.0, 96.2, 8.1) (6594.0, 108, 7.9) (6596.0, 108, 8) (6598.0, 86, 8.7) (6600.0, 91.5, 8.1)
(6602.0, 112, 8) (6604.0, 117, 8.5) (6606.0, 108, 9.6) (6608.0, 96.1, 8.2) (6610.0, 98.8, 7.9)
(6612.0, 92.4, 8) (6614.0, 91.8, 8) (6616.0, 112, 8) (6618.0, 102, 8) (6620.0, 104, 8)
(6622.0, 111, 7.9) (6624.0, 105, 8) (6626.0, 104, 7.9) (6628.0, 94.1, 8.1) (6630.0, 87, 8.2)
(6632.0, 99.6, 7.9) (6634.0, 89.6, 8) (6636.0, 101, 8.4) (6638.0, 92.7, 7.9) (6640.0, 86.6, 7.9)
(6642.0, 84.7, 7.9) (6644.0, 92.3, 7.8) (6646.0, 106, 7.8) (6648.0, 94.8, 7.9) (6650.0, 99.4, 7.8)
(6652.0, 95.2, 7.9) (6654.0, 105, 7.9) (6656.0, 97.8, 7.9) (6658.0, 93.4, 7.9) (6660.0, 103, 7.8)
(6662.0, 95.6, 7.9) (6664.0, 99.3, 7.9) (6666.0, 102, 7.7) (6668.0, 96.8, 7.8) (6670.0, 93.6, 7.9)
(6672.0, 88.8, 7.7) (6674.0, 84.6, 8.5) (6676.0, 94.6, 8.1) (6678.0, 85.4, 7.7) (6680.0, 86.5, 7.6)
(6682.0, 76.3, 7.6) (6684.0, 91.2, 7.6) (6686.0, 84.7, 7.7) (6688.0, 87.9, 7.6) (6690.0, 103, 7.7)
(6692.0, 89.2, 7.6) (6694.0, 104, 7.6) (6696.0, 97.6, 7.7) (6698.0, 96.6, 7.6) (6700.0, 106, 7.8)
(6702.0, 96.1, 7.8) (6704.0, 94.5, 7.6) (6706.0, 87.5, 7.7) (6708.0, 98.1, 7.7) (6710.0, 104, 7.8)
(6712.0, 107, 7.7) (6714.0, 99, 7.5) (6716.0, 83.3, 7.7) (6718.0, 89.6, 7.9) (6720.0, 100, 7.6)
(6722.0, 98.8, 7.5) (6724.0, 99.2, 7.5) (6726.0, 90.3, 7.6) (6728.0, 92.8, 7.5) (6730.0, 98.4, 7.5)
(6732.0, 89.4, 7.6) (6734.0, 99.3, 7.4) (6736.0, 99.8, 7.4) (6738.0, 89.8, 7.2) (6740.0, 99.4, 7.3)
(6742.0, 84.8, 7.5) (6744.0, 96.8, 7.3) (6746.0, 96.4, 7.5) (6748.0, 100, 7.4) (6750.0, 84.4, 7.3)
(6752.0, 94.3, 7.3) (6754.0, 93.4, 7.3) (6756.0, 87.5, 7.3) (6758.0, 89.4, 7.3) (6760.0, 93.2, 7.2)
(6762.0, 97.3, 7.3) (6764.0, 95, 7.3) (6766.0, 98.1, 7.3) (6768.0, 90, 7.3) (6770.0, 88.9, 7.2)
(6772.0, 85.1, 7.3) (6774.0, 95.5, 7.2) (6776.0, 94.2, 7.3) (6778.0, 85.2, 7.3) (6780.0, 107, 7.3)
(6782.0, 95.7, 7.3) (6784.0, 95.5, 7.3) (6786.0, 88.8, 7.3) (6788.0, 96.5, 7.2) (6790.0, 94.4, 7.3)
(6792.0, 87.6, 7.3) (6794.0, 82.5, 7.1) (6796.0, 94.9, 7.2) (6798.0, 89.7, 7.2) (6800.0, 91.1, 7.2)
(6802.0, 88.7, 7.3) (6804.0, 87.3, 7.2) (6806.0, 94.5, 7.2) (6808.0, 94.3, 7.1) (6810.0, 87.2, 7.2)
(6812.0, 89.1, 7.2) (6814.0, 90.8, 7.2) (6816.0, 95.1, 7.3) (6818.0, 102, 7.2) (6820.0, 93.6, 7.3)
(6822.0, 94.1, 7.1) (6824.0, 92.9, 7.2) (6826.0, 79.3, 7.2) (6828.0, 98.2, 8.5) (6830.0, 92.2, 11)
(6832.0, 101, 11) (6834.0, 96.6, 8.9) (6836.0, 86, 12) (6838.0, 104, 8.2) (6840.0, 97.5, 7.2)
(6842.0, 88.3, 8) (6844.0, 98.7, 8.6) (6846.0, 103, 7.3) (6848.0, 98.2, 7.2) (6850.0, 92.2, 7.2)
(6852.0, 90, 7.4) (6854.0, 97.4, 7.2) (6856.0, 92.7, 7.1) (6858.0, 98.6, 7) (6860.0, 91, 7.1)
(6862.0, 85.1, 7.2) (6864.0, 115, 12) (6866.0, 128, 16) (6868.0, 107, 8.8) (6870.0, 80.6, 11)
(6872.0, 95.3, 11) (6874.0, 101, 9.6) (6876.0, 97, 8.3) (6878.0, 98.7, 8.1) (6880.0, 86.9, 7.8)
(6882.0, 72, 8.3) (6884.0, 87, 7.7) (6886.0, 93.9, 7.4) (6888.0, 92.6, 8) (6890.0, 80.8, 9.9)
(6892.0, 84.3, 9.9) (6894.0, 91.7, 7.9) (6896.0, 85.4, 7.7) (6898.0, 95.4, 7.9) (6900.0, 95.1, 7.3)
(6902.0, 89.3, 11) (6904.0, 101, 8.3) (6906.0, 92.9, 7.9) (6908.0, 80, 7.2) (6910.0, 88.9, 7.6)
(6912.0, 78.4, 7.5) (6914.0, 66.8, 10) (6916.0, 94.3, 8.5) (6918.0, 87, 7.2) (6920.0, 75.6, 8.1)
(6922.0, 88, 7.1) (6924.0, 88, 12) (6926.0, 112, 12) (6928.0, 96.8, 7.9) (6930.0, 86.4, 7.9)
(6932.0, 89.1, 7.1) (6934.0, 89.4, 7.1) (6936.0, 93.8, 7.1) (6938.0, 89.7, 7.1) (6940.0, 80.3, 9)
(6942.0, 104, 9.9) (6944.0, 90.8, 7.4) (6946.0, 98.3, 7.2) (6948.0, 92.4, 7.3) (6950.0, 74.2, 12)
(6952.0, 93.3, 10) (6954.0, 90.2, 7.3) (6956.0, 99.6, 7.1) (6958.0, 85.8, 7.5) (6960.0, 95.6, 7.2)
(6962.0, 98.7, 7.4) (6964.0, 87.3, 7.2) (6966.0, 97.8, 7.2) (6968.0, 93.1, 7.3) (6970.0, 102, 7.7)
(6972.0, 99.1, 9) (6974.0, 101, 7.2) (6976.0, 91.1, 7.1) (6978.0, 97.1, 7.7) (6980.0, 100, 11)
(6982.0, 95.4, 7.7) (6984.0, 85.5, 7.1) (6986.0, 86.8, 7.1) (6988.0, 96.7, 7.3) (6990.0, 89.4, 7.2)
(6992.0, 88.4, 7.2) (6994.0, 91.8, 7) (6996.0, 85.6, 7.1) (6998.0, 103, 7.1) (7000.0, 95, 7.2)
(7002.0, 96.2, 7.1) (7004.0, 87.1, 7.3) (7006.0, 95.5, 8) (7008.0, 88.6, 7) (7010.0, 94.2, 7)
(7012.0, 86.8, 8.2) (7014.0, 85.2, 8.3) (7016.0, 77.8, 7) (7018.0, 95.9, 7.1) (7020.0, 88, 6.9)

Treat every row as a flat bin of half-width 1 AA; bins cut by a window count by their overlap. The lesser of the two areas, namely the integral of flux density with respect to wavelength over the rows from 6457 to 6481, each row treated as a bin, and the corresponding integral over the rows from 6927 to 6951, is 2170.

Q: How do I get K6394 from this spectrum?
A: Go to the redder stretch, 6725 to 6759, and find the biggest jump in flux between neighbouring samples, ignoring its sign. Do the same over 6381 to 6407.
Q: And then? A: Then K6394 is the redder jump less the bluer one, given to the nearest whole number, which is -13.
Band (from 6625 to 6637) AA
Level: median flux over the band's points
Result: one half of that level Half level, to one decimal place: 48.4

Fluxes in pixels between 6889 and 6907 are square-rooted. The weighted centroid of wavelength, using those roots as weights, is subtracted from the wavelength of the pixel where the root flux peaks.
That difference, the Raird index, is 5.9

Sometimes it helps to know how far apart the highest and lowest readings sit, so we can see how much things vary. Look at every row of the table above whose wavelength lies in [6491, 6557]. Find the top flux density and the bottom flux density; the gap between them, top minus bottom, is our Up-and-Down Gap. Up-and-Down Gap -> 35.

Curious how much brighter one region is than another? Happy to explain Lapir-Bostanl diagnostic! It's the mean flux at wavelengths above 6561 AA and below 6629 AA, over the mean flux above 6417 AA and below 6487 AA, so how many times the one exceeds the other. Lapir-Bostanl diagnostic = 1.06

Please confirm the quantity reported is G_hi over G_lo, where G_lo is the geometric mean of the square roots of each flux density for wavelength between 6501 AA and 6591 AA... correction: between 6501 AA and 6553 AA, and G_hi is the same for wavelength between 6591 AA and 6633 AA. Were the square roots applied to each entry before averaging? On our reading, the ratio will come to 1.02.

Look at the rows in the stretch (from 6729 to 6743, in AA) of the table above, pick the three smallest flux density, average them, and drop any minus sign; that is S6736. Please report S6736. 88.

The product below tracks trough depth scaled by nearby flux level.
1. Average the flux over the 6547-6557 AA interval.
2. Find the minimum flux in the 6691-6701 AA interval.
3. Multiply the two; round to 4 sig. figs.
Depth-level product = 8108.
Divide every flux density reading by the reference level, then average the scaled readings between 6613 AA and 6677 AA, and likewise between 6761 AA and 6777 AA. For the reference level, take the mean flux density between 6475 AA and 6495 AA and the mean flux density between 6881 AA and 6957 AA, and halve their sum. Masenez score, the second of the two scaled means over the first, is 0.96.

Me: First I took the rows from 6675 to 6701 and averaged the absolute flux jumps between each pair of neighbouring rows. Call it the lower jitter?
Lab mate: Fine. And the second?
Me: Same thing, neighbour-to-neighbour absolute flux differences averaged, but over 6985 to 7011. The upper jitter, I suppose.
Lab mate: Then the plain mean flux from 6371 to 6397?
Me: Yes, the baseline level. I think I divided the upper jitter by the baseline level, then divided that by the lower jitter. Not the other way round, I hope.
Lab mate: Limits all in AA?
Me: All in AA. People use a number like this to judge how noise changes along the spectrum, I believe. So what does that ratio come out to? 0.008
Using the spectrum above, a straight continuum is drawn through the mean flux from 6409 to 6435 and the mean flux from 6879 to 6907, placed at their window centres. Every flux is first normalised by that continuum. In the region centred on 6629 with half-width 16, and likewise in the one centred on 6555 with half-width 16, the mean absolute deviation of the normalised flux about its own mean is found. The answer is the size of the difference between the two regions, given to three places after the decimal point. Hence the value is 0.005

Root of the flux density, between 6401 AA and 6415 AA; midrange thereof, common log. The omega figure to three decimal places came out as 0.992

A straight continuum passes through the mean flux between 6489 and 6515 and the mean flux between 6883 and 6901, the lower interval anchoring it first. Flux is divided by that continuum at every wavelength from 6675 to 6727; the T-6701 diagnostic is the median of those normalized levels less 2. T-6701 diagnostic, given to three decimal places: -0.947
